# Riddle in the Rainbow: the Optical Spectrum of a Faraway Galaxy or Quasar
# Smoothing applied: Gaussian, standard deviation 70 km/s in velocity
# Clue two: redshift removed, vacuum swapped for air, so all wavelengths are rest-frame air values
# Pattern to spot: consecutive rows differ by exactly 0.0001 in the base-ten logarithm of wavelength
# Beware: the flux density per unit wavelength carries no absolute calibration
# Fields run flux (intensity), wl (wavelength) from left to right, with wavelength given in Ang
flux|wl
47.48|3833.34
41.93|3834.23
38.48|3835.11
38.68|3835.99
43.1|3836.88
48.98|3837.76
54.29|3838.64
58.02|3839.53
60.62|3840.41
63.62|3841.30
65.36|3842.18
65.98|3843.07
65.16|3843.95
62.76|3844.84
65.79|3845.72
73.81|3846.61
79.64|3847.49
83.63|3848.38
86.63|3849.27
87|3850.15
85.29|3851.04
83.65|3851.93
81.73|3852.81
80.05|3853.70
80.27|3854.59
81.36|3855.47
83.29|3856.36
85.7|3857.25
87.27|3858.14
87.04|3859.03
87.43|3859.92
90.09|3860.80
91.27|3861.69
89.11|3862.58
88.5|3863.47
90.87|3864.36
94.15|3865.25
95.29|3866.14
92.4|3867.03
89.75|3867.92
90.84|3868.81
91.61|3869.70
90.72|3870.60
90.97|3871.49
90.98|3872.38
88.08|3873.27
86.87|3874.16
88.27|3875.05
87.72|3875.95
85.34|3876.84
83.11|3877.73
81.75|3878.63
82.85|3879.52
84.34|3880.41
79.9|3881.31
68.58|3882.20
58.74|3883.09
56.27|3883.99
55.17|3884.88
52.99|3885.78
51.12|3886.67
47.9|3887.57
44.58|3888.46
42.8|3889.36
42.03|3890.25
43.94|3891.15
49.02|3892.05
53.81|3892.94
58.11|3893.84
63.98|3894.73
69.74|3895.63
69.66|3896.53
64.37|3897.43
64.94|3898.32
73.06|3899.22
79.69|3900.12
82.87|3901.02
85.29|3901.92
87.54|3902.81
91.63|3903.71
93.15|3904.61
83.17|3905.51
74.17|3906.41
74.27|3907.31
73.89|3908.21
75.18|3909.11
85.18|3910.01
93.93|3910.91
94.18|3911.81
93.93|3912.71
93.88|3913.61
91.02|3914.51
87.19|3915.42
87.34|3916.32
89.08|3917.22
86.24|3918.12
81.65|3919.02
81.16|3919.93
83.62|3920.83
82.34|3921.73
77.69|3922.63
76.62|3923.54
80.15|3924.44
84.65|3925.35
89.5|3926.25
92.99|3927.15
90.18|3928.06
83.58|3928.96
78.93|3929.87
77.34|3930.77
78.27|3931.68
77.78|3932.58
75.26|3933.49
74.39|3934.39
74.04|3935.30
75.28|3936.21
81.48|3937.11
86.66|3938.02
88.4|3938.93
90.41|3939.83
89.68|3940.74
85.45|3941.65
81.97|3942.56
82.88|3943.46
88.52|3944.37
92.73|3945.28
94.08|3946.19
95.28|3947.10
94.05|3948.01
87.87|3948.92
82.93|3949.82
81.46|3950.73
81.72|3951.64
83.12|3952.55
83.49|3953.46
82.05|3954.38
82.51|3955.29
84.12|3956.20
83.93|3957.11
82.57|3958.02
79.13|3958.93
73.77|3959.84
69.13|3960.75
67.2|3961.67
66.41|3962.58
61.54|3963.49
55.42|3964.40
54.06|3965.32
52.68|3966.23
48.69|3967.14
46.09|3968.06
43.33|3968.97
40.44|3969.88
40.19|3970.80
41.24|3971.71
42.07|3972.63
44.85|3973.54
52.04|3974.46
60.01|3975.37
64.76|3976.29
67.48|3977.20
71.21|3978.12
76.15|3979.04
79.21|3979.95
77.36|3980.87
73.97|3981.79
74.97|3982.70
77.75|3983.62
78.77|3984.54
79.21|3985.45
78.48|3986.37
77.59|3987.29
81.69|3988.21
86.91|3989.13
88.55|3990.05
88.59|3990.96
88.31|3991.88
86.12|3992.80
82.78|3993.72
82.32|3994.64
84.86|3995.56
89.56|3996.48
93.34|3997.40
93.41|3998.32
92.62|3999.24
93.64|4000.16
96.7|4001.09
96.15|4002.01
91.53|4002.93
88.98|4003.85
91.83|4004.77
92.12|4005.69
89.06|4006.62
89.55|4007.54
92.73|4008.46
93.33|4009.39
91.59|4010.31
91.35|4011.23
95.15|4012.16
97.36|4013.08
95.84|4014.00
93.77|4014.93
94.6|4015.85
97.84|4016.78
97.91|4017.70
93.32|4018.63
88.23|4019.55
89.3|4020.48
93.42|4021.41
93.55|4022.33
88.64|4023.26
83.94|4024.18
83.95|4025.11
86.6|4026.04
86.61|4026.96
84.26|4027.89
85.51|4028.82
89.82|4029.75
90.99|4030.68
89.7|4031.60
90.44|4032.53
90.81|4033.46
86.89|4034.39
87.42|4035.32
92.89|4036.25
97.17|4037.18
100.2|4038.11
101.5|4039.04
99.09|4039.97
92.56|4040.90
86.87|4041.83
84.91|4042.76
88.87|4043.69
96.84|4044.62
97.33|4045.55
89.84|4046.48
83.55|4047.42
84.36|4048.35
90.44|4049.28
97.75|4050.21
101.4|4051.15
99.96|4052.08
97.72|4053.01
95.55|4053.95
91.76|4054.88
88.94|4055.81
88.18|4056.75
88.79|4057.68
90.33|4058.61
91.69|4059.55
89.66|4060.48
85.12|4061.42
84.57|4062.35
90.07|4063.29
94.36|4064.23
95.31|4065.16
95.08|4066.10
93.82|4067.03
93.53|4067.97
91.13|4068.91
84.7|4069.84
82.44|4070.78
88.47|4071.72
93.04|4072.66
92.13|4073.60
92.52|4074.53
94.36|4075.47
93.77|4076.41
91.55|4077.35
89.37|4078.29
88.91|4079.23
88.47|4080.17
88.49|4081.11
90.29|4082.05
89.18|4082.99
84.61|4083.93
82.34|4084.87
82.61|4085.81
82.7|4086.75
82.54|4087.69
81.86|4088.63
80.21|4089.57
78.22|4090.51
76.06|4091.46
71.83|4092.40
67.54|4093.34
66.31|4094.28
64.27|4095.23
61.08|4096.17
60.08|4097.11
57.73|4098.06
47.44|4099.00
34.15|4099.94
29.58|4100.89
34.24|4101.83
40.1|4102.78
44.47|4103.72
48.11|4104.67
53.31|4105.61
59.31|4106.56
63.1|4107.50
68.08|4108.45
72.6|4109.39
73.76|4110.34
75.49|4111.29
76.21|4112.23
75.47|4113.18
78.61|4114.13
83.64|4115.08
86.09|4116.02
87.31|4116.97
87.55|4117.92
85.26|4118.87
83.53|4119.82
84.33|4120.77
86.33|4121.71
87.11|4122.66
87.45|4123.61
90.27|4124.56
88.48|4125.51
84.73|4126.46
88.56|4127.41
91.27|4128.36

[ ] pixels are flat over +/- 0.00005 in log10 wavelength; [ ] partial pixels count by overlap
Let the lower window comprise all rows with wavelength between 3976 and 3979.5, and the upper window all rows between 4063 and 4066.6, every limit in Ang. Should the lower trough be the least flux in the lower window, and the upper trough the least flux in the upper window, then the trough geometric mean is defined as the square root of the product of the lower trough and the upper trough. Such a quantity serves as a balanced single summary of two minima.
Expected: 76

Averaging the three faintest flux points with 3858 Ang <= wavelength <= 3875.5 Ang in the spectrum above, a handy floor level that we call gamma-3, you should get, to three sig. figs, 87.1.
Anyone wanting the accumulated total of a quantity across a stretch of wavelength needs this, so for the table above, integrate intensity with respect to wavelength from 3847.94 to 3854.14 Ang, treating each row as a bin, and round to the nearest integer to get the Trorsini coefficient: 521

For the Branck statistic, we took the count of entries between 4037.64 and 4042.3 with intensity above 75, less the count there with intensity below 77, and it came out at 5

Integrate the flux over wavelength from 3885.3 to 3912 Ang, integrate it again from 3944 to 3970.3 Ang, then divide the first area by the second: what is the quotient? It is 0.95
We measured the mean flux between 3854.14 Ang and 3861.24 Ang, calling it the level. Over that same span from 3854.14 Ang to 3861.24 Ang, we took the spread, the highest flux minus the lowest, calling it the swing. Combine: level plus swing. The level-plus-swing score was 95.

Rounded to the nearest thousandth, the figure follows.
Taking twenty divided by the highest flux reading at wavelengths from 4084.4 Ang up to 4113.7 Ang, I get 0.242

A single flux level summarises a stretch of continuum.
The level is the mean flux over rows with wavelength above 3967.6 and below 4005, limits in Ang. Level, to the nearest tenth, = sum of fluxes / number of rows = 75.2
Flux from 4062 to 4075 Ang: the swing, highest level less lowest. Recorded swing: 12.9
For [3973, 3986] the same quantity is 34.4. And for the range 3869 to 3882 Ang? 11.7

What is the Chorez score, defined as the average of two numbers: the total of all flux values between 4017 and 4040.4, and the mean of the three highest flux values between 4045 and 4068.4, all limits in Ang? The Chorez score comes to 1186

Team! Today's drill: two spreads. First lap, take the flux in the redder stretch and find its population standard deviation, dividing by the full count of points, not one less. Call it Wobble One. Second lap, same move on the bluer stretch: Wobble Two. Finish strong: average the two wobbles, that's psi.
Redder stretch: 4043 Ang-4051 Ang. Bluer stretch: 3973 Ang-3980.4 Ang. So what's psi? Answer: 8.2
